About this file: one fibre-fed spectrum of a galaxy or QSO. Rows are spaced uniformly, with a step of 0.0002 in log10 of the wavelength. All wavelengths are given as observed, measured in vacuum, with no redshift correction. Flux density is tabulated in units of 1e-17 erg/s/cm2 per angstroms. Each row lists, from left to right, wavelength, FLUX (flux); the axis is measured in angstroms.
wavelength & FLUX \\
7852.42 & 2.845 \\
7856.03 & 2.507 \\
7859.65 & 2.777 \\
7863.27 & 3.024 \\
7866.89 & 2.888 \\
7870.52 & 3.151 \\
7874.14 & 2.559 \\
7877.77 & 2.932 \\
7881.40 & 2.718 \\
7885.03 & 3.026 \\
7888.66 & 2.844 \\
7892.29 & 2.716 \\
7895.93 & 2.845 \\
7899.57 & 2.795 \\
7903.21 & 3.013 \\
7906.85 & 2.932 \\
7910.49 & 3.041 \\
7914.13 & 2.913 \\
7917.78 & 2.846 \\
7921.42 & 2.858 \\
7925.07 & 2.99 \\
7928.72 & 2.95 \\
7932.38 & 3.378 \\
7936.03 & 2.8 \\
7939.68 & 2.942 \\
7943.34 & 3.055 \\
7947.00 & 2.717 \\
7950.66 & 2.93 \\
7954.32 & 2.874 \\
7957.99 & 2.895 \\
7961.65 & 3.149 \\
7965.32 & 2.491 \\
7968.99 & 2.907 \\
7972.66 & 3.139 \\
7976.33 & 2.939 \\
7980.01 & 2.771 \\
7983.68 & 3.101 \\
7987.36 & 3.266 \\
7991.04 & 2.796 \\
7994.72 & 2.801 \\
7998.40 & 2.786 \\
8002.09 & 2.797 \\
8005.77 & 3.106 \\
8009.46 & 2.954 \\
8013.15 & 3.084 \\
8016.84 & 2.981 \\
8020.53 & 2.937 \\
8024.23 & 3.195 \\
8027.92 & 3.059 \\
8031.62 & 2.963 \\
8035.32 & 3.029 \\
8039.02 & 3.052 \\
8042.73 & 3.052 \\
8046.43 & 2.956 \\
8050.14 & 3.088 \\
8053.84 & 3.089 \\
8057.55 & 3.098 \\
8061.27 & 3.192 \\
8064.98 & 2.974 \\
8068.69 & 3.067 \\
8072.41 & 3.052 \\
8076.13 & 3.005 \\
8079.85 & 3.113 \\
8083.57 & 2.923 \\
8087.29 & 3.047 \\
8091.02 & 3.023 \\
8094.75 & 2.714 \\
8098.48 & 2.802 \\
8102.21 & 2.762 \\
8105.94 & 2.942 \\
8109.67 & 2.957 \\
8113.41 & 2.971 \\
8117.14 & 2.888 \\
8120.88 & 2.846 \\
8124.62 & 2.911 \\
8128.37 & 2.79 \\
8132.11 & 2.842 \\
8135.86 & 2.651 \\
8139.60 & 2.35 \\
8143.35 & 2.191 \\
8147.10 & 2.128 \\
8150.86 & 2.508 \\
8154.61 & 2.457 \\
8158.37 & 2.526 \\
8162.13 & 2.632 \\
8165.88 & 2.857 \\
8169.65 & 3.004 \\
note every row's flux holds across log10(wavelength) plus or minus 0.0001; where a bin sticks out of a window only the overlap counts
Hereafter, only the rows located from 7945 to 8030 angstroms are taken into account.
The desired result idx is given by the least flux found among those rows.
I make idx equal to 2.491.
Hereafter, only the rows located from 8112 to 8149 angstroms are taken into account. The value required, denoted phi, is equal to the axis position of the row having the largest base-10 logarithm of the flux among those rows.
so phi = 8113.41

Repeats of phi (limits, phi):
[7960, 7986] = 7961.65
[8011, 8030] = 8024.23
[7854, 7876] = 7870.52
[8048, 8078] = 8061.27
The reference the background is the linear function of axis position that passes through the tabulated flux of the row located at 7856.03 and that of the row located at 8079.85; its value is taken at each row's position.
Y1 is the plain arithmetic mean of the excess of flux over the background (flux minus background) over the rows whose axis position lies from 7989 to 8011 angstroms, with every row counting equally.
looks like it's -0.02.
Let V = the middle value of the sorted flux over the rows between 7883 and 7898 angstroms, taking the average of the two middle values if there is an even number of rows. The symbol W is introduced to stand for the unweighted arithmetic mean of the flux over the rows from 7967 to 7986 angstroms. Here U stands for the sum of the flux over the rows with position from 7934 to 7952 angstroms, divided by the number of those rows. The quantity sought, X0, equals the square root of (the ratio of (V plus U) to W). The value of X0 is 1.39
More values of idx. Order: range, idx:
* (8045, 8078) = 2.956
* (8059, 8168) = 2.128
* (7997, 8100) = 2.714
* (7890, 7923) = 2.716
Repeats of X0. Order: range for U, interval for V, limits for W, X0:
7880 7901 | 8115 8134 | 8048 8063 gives 1.35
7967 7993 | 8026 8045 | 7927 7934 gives 1.38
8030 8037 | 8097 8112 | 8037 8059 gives 1.39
